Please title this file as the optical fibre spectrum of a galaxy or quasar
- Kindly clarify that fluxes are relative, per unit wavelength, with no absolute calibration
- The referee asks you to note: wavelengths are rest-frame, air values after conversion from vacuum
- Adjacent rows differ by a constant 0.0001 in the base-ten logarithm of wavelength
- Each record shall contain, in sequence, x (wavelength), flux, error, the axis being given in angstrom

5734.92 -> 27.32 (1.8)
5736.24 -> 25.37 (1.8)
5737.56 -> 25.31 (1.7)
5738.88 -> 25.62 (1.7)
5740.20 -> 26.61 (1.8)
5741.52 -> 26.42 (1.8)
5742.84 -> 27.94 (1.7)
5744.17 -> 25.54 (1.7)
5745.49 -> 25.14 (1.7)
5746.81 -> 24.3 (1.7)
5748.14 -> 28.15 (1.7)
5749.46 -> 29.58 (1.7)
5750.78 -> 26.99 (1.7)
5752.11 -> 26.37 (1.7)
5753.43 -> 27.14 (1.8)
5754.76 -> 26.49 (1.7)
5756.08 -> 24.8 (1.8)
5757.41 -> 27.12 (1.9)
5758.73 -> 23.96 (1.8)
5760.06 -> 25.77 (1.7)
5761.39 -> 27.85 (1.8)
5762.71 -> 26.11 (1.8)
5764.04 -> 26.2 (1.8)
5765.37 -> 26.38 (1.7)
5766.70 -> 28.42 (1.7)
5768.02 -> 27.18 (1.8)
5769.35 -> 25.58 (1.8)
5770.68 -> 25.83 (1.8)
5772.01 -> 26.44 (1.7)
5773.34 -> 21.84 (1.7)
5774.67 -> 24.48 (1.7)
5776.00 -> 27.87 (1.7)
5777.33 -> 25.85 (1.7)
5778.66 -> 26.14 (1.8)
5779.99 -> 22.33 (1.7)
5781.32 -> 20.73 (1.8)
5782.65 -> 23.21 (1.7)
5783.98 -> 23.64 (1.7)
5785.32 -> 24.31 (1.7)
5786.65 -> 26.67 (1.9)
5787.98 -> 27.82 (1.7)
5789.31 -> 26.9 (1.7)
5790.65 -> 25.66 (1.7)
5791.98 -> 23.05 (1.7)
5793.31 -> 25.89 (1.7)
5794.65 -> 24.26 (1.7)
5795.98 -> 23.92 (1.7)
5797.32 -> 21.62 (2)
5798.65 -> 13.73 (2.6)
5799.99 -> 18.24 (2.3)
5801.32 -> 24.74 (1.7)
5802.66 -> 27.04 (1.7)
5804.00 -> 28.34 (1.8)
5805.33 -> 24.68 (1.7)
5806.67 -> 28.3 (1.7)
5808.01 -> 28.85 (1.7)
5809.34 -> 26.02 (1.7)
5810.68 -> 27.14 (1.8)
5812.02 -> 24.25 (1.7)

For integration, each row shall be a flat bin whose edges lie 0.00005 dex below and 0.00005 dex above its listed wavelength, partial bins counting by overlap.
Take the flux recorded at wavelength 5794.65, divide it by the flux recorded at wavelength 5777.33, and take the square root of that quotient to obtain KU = 0.97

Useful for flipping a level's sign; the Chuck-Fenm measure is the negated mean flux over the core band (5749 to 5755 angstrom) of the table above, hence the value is -27.3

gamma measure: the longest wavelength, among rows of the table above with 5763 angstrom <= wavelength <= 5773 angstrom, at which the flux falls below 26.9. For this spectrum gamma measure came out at 5772.01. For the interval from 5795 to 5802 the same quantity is 5801.32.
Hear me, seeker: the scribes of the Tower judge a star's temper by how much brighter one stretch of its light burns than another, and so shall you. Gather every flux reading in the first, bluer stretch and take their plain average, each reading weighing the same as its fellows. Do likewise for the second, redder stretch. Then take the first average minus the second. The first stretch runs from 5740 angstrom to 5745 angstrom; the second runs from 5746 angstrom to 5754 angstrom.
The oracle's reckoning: -0.5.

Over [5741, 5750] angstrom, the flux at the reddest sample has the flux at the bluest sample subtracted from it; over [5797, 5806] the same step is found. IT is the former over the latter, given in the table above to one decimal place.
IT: 1.0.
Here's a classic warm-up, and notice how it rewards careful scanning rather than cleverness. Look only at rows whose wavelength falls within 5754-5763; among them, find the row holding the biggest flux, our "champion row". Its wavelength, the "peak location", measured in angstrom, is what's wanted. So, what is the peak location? 5761.39 angstrom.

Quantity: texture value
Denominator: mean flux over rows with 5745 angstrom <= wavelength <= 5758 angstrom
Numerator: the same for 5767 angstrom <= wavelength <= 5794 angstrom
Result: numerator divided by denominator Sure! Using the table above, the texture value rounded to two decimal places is 0.94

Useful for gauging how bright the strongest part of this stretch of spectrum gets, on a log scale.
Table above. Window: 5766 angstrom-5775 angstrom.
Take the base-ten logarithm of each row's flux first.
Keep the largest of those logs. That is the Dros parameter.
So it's 1.45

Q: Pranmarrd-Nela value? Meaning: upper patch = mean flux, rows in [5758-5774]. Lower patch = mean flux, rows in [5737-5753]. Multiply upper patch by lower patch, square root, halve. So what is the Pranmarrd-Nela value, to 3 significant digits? 13.1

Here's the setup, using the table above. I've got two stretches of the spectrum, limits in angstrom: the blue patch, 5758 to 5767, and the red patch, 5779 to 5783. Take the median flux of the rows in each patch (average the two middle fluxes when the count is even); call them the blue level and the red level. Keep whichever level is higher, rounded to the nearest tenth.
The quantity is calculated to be 26.2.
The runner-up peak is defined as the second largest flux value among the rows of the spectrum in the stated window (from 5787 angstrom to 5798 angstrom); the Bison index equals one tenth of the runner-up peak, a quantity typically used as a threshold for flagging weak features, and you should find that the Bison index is 2.69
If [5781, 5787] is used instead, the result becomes 2.43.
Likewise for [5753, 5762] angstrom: 2.71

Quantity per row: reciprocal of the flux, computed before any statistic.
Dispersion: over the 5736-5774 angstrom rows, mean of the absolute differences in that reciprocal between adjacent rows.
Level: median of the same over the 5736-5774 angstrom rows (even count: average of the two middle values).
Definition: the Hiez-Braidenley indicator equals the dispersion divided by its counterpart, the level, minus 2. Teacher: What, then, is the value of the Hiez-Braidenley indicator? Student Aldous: -1.94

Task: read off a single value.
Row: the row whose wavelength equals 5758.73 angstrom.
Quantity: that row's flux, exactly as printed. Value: 23.96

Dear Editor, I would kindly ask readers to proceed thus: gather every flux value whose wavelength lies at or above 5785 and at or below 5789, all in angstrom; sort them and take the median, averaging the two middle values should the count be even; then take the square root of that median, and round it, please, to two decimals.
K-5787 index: 5.16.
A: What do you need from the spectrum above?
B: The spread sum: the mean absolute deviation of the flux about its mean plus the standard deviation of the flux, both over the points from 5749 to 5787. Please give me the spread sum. 3.5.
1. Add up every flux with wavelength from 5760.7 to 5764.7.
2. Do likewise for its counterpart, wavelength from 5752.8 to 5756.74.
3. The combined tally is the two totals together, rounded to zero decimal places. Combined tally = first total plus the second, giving 159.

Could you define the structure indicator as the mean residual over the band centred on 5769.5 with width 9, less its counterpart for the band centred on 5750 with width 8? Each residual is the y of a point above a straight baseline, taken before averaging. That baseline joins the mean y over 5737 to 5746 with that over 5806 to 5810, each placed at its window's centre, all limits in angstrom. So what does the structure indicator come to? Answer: -1.6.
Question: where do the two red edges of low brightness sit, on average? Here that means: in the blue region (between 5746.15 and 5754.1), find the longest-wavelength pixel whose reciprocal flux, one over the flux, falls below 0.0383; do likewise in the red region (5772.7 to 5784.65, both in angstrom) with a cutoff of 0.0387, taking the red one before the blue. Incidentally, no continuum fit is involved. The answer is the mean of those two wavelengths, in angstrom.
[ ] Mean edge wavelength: 5766.0 angstrom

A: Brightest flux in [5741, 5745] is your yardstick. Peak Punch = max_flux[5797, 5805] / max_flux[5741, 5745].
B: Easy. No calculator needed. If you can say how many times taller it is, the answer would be 1.01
